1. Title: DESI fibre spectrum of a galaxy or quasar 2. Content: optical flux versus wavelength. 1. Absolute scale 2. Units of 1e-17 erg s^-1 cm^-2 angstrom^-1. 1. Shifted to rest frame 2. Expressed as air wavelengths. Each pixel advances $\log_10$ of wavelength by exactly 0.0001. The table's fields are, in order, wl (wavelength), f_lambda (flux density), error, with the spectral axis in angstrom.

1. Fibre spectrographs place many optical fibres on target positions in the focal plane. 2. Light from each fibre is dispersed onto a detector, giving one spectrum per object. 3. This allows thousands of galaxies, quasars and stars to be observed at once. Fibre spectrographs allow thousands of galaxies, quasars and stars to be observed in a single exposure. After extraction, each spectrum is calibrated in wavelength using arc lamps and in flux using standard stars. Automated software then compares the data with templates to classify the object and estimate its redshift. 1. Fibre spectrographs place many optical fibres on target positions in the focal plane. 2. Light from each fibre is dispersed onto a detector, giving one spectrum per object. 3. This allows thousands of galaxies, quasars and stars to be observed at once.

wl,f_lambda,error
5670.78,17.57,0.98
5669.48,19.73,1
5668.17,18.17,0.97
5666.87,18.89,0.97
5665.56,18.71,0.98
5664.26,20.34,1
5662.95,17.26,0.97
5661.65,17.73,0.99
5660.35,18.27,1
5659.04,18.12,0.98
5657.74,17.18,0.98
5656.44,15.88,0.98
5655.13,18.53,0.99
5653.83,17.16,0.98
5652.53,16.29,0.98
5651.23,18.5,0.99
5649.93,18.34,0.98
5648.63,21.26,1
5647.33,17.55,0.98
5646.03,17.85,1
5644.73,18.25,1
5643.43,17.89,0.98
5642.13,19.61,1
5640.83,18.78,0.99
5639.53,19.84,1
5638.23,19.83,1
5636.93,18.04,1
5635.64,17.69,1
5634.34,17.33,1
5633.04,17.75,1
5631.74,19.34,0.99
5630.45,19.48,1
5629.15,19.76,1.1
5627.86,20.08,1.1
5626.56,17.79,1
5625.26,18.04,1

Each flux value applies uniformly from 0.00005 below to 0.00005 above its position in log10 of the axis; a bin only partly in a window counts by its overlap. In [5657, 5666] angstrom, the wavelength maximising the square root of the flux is 5664.26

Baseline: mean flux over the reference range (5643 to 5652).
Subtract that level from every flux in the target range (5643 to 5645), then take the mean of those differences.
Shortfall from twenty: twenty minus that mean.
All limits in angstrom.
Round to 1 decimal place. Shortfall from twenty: 20.5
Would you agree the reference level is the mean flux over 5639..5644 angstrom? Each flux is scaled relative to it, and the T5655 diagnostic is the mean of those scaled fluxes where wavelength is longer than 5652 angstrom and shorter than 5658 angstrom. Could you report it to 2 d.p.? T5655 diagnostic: 0.89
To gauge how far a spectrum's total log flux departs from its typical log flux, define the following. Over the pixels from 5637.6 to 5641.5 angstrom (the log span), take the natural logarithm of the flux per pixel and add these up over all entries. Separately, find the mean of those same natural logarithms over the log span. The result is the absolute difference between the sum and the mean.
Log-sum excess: 5.94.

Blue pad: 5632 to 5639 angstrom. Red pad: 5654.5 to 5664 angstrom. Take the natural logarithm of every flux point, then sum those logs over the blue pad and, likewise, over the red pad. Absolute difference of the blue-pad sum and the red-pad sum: 5.6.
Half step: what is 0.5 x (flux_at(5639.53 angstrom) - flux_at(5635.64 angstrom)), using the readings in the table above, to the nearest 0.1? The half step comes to 1.1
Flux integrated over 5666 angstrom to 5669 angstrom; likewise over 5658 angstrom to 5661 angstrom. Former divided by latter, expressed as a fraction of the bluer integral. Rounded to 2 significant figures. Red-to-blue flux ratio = 1.0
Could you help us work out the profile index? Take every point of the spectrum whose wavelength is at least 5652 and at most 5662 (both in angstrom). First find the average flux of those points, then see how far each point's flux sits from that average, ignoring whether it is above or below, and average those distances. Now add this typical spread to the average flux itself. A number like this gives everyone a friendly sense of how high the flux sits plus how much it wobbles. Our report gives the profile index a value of 18.2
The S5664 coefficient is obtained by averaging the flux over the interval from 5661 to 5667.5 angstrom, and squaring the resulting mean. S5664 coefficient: 345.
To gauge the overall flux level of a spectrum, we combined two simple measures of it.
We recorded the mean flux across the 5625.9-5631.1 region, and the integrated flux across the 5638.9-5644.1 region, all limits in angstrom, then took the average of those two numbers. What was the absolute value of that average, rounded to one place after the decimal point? 59.1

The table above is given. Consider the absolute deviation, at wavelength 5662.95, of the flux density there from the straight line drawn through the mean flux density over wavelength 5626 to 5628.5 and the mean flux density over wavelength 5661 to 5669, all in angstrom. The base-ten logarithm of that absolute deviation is 0.11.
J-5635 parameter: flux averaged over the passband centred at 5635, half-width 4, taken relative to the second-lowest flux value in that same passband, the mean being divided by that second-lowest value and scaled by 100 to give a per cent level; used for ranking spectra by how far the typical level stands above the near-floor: 104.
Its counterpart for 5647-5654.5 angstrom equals 106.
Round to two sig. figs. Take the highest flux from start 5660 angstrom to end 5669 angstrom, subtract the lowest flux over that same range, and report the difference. 3.1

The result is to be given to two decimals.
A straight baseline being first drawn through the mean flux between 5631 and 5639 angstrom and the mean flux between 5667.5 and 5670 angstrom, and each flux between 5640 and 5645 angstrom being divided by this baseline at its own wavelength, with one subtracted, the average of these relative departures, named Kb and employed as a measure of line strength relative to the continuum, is 0.01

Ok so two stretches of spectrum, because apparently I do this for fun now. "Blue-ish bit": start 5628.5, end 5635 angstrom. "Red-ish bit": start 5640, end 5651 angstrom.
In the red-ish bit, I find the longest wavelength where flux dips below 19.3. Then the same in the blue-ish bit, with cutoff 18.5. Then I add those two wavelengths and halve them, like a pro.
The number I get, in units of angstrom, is 5642.1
